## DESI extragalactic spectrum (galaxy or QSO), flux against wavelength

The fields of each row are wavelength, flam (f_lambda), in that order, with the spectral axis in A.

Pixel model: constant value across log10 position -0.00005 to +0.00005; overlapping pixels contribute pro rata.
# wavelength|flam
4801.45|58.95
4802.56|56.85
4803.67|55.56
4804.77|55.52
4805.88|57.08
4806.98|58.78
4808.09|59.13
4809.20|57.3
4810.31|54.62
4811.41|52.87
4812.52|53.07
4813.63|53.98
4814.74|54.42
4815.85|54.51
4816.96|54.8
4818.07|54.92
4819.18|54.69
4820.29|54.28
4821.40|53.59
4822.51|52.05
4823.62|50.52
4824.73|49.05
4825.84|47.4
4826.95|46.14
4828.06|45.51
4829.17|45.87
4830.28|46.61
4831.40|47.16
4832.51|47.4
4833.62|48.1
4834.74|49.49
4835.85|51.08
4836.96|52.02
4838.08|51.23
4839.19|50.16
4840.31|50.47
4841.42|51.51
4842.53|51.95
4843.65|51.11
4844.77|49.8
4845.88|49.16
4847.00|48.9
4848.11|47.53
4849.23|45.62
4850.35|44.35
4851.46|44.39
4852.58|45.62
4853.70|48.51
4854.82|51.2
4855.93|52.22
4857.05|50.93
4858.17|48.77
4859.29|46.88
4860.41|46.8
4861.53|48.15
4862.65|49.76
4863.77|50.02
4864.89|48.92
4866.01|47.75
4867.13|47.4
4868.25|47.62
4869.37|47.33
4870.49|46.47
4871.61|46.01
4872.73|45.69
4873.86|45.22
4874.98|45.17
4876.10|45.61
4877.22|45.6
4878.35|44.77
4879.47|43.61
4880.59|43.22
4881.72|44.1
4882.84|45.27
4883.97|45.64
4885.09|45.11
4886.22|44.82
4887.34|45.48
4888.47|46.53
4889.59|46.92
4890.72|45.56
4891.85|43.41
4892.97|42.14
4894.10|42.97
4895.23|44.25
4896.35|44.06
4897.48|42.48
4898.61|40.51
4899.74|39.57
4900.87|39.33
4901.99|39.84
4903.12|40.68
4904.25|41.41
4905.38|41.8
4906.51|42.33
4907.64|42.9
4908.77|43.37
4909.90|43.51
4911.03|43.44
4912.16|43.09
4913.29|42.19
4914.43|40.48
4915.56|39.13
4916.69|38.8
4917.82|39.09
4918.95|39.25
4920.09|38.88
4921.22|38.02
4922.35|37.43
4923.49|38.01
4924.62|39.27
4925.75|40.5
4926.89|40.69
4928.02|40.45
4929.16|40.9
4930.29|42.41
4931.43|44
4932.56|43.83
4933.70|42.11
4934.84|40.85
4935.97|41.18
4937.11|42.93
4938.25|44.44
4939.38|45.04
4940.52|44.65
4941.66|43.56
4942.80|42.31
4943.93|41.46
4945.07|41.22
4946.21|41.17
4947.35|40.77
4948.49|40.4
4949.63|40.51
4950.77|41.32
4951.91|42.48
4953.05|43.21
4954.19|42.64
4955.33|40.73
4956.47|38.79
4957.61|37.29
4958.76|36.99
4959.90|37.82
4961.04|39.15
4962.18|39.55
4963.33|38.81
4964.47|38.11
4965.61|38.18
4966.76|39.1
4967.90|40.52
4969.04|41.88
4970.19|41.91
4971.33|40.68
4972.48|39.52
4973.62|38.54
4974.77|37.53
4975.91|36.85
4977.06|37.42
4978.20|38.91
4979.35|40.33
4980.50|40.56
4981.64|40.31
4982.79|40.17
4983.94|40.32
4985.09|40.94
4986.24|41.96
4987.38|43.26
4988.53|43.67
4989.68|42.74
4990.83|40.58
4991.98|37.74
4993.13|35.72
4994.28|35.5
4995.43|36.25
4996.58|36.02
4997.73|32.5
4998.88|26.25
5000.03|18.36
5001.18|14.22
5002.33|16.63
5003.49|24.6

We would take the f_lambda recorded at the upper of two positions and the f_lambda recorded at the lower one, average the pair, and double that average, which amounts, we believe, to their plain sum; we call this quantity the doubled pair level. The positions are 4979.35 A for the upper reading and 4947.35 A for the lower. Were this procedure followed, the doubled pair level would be 81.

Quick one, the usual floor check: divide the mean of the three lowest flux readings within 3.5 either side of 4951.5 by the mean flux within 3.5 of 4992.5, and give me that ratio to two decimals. 1.07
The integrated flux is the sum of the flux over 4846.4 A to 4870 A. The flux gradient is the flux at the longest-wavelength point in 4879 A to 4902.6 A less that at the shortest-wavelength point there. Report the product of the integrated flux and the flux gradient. -3803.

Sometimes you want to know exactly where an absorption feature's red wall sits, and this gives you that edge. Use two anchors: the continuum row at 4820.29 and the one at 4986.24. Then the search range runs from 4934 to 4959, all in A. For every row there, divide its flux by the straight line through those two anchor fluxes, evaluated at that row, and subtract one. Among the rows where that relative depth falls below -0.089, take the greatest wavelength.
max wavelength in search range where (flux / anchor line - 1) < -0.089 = 4958.76 A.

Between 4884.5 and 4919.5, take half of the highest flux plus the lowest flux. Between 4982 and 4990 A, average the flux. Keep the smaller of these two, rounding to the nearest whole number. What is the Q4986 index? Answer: 42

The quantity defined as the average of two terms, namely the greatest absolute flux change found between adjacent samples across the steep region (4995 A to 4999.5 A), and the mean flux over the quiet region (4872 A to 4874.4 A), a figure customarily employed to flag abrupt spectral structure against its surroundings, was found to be 26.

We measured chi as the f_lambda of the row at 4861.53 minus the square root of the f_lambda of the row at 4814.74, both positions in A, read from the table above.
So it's 41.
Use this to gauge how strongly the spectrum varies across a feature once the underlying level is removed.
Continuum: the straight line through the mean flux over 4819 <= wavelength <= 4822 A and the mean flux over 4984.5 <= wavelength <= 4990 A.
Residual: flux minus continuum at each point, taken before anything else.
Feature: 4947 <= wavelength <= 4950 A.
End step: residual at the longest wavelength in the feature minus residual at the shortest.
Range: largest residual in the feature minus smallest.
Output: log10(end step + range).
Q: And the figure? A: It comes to -0.7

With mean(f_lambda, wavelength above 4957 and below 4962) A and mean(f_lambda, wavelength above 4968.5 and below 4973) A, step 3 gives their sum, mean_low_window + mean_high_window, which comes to 79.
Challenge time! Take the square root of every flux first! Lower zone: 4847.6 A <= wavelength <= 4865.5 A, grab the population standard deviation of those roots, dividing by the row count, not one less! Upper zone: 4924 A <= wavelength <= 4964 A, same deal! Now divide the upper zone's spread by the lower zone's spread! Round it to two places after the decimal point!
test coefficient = 0.94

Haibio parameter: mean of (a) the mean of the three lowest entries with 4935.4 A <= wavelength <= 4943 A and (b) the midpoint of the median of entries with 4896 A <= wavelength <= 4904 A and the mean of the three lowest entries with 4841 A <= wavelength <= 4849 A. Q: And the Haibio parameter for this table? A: 43.3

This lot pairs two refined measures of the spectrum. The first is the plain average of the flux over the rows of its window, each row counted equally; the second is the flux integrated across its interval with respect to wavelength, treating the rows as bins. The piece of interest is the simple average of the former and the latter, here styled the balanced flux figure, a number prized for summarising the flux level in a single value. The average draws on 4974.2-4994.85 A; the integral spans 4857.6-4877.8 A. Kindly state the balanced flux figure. 496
